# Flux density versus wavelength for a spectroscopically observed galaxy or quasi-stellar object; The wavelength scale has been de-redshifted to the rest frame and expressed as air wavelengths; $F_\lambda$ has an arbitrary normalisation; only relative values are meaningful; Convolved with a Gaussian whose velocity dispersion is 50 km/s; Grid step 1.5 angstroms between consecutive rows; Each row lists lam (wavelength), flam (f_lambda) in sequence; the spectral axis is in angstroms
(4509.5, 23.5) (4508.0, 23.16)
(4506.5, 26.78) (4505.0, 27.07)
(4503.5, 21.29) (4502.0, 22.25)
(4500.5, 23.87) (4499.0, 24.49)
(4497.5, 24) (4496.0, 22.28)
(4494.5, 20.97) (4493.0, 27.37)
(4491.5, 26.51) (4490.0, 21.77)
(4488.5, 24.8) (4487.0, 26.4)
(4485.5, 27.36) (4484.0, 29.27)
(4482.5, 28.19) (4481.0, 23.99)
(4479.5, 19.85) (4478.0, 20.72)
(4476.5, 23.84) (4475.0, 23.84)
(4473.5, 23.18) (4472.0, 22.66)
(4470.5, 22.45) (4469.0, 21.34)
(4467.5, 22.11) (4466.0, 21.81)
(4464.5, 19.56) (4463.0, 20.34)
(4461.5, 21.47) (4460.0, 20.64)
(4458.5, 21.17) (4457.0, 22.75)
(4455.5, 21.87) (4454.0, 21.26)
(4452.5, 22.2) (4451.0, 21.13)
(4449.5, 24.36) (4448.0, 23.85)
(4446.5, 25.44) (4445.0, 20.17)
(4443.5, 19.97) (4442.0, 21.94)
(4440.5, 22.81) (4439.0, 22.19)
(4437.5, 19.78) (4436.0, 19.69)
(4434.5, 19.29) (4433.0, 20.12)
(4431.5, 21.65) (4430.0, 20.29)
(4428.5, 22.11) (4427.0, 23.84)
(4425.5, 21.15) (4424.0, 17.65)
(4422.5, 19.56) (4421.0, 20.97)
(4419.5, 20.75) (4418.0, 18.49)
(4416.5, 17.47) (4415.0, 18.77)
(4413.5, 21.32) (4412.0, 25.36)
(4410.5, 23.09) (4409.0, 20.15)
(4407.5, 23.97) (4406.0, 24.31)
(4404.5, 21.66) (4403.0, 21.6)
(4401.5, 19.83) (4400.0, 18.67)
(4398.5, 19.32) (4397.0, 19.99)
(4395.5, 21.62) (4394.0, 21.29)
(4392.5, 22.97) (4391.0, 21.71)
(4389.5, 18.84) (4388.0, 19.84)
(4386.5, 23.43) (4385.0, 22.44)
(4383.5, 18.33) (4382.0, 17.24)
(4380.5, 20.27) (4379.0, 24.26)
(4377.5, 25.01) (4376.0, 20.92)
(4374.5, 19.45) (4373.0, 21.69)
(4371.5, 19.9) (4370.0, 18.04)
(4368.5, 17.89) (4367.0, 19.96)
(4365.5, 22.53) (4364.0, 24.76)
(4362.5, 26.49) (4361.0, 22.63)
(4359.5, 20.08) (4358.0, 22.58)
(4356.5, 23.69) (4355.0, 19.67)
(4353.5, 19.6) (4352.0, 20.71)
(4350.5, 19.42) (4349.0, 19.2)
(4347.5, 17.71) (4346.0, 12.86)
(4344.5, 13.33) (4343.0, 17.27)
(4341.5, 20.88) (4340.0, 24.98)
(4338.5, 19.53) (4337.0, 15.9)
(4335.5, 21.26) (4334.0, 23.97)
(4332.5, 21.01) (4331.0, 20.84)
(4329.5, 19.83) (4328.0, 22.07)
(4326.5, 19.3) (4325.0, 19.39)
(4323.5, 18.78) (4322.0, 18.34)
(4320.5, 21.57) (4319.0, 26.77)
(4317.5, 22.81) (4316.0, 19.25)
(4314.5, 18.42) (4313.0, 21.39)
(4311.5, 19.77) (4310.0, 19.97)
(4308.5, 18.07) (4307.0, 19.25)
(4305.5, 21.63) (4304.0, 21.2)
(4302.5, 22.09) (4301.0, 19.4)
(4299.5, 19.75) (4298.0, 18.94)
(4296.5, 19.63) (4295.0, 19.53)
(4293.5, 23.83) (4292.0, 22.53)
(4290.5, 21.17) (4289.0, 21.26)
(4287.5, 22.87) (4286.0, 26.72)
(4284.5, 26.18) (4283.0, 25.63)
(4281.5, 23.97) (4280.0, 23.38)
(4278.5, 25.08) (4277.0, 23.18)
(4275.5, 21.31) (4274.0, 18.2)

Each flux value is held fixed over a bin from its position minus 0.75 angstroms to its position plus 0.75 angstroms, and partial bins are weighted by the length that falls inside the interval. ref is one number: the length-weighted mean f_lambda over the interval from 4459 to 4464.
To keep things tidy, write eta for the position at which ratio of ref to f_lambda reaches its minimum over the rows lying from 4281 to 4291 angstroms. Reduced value 4286.0 angstroms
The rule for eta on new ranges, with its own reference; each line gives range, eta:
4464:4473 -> 4472.0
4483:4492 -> 4484.0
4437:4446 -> 4440.5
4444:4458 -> 4446.5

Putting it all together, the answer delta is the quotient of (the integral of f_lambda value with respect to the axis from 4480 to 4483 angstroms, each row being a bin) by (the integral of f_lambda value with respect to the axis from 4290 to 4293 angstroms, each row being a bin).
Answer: 1.15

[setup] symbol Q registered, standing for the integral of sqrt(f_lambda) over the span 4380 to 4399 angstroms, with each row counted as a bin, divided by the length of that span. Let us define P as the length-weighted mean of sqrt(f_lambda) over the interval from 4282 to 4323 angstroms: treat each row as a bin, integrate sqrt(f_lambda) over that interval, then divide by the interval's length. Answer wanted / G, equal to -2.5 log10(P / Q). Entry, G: -0.02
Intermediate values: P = 4.62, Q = 4.53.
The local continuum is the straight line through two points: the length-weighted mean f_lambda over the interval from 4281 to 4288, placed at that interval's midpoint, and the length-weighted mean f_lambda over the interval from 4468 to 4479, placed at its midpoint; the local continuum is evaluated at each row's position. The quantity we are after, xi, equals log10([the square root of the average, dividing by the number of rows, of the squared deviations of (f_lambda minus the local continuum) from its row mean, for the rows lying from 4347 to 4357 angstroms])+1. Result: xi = 1.24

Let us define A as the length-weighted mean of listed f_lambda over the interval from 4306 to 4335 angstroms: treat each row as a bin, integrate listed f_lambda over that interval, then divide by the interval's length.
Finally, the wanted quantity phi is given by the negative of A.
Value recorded -20.58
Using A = 20.6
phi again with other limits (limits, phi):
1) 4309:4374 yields -20.36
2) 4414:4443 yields -20.45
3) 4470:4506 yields -24.13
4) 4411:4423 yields -20.41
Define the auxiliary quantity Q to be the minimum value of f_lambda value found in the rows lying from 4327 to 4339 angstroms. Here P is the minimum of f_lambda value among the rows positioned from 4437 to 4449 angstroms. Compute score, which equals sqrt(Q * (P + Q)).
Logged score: 23.8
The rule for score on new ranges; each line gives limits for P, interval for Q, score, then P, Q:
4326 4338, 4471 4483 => 26.6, 15.9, 19.85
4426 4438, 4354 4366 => 27.7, 19.29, 19.67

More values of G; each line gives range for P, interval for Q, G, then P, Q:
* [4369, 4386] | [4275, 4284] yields 0.08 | 4.54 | 4.89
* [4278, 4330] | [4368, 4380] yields -0.01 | 4.62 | 4.57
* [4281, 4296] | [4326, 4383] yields -0.07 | 4.82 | 4.51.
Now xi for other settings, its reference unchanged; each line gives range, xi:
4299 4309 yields 1.13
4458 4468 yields 0.92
